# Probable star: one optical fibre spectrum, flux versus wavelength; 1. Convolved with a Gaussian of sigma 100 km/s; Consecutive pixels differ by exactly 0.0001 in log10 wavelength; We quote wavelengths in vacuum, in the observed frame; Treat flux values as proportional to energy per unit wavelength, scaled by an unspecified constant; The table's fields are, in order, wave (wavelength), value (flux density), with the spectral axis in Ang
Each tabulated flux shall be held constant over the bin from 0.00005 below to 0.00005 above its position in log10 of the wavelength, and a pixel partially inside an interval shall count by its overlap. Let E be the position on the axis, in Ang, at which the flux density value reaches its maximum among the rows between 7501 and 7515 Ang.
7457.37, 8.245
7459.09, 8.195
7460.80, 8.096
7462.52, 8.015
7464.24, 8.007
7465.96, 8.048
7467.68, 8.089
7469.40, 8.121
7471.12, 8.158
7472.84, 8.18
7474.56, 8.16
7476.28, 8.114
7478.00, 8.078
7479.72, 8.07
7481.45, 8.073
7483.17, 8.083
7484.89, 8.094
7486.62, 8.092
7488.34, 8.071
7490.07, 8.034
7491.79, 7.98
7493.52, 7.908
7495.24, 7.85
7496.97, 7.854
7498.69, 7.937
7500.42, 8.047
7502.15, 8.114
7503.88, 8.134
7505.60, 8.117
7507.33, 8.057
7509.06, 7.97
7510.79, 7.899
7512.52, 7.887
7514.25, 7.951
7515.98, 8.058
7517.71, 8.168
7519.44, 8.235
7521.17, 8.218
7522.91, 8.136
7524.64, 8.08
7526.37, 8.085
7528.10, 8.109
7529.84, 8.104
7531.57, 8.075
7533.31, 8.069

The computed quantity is 7503.88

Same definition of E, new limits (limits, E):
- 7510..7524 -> 7519.44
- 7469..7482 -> 7472.84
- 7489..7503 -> 7502.15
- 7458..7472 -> 7459.09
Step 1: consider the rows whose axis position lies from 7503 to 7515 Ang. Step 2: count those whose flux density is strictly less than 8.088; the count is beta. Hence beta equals 5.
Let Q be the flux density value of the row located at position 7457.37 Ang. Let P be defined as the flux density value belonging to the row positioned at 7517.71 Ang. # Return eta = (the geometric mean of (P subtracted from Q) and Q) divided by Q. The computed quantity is 0.097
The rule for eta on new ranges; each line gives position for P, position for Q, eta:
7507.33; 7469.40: 0.089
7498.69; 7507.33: 0.122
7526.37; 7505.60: 0.063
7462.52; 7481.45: 0.085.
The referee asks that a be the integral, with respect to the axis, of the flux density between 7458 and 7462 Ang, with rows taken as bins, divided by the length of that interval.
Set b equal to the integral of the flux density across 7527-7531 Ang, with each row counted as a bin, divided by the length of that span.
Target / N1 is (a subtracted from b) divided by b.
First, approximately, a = 8.15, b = 8.10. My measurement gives -0.005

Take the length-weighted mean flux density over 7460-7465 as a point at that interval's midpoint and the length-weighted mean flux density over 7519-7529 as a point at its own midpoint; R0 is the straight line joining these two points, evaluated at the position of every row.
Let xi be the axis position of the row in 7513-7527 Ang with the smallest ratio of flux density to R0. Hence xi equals 7514.25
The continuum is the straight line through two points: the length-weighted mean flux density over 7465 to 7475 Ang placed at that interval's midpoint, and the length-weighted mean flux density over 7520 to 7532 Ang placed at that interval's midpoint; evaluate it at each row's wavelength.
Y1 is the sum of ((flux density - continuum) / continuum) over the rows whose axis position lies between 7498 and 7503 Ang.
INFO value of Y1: -0.03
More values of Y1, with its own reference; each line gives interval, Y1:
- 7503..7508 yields -0.01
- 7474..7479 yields 0.00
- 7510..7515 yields -0.08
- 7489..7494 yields -0.05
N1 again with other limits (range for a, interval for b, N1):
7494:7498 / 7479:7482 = 0.022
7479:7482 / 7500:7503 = 0.003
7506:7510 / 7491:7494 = -0.010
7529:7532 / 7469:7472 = 0.005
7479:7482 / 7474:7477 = 0.011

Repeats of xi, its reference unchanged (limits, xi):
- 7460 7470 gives 7464.24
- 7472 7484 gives 7479.72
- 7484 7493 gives 7491.79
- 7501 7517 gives 7512.52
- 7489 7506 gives 7495.24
